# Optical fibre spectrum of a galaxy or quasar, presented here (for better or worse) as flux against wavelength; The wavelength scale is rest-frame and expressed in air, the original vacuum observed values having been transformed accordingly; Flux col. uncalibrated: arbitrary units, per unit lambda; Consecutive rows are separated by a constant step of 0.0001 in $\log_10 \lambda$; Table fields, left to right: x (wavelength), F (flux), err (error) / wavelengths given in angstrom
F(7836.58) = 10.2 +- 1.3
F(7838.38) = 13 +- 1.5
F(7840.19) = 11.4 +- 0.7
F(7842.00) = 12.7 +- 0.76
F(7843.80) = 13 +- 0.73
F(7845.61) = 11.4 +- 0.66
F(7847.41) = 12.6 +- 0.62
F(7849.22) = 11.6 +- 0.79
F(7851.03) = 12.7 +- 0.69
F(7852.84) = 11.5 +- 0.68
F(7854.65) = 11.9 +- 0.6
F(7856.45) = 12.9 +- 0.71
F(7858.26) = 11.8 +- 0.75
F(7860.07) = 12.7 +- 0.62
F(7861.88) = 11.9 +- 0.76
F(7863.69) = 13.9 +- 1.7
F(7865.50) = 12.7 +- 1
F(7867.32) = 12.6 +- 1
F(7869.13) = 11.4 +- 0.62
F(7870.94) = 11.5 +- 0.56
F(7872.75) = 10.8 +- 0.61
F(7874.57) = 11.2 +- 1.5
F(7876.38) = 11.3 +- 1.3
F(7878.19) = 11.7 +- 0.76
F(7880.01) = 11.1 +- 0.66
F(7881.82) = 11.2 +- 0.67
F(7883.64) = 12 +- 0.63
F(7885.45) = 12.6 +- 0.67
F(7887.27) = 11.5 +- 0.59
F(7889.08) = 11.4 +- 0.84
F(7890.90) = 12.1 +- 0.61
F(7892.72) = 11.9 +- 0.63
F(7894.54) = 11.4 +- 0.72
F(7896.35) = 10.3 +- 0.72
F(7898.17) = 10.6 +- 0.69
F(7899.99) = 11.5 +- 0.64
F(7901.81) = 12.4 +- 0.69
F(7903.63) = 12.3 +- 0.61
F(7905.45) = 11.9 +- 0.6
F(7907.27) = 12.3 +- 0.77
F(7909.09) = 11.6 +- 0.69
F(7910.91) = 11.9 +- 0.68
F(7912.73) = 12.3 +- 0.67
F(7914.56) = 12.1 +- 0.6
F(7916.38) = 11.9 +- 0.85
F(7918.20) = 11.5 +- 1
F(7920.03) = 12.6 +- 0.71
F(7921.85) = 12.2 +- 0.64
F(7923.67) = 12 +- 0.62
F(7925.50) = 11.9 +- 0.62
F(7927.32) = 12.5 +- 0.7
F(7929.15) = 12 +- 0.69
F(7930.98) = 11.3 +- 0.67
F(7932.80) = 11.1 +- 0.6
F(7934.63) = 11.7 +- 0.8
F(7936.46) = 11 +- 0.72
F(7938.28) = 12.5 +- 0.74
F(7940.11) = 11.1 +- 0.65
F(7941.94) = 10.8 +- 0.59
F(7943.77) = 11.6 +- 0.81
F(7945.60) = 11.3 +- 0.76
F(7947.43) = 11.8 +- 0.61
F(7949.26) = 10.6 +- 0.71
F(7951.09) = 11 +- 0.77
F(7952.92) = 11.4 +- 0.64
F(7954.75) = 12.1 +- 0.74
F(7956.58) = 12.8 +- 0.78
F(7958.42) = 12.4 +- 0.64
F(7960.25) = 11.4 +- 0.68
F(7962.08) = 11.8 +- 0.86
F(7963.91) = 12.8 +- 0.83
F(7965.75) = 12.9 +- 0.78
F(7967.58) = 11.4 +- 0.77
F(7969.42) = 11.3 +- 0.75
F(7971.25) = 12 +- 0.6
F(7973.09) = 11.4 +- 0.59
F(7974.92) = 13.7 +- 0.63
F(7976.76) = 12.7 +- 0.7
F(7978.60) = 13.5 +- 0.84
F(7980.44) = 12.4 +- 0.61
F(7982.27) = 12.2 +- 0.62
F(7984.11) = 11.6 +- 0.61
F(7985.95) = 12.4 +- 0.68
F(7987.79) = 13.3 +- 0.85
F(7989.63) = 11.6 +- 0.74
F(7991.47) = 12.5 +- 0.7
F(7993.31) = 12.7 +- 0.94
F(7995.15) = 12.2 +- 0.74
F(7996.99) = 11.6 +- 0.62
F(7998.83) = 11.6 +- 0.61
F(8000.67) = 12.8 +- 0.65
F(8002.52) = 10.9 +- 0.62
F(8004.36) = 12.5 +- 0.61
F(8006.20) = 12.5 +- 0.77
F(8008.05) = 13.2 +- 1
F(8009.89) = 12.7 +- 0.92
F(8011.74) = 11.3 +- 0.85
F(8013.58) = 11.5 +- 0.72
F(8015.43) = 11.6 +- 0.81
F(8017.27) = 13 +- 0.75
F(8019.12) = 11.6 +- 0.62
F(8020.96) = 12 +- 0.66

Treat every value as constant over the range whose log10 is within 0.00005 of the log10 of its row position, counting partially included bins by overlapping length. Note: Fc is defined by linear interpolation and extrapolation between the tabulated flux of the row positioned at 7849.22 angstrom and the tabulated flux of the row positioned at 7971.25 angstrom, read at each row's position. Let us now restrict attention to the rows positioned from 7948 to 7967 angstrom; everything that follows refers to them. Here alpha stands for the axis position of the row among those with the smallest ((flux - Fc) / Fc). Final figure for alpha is 7949.26 angstrom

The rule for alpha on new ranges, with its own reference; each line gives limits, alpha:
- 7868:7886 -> 7872.75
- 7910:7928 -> 7918.20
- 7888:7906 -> 7896.35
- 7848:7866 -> 7852.84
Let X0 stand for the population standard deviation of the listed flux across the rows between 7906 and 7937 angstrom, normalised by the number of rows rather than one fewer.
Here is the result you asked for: 0.45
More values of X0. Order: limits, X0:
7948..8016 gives 0.75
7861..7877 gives 0.92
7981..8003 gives 0.65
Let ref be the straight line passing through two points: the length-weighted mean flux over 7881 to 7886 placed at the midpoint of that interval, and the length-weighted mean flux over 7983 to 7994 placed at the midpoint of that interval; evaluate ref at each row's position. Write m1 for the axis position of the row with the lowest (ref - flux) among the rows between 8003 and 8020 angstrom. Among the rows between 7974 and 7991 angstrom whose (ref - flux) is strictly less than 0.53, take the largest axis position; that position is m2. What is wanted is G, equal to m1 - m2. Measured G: 20.3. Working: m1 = 8008.05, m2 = 7987.79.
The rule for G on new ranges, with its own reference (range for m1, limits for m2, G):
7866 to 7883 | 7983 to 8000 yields -127.8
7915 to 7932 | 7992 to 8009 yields -88.0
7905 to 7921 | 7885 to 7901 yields 20.0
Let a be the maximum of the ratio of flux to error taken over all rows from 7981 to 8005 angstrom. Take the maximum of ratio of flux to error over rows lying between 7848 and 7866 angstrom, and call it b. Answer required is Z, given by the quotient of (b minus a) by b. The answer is 0.000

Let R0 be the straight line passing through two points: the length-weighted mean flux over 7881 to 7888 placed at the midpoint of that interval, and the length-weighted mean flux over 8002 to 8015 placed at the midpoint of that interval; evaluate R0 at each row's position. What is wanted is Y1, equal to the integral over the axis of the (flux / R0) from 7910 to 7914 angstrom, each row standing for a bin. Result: 4.06 angstrom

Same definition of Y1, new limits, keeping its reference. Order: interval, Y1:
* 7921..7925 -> 4.05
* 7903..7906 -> 3.06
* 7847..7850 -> 3.07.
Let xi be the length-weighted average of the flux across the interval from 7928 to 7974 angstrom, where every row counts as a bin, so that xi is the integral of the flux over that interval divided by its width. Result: 11.7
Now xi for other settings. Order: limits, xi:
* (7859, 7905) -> 11.8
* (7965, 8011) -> 12.3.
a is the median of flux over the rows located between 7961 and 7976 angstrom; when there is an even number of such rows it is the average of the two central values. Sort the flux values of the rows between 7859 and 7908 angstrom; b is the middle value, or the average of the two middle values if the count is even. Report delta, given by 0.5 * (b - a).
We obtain -0.10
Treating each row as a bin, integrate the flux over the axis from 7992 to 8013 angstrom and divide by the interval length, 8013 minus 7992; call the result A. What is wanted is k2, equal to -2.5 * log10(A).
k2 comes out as -2.71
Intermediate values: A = 12.2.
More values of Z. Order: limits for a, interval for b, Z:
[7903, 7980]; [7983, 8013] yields -0.061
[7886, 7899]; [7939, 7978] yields 0.088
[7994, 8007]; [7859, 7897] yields 0.002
